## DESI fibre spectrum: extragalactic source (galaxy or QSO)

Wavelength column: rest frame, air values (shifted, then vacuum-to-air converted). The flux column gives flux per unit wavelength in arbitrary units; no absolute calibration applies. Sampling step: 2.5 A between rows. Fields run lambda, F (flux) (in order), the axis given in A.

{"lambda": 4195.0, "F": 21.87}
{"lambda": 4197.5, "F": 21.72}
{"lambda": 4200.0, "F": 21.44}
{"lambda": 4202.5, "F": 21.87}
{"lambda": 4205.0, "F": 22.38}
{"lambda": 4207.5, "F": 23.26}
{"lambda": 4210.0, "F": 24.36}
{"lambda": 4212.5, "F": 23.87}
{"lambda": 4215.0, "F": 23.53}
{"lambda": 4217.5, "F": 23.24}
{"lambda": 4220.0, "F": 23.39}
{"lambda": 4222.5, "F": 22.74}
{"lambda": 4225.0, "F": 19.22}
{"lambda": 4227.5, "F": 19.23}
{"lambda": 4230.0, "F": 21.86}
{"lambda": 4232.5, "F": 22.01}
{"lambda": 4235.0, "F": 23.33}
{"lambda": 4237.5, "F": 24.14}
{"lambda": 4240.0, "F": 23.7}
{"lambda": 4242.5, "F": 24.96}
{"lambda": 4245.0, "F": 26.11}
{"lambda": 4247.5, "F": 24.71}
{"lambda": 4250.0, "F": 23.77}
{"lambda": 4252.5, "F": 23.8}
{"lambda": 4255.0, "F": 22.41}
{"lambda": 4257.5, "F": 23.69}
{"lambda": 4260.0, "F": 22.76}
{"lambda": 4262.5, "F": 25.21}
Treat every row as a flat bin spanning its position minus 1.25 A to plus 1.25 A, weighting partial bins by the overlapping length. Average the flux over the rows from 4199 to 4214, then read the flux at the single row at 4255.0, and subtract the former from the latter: 0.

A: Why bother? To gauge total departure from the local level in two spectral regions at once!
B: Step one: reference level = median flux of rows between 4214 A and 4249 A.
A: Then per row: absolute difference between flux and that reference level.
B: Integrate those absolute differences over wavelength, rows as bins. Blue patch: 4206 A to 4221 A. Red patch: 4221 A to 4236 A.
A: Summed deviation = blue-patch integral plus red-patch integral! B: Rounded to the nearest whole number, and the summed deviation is 34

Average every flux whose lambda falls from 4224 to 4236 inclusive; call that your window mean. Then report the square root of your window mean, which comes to 4.60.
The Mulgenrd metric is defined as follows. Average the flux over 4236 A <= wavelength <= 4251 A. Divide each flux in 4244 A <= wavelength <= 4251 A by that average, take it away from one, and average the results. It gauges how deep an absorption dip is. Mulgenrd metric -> -0.01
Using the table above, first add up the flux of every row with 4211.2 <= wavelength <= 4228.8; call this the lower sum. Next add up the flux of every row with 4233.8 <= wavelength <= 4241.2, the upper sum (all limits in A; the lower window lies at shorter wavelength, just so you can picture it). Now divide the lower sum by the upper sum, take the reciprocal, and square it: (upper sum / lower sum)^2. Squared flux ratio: 0.21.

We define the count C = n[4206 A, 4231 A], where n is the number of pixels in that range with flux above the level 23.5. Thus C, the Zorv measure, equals 3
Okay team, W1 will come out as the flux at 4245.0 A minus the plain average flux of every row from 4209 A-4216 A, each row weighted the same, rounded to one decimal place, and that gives 2.2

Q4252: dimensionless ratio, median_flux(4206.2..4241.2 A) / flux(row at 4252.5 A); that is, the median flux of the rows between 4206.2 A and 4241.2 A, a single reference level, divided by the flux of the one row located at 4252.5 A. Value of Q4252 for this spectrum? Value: 0.98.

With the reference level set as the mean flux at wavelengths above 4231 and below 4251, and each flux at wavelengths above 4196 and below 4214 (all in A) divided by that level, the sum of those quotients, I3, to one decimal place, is 6.6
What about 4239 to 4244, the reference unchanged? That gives 2.0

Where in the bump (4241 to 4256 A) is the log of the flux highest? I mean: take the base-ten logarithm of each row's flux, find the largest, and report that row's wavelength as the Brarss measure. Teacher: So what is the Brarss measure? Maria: 4245.0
